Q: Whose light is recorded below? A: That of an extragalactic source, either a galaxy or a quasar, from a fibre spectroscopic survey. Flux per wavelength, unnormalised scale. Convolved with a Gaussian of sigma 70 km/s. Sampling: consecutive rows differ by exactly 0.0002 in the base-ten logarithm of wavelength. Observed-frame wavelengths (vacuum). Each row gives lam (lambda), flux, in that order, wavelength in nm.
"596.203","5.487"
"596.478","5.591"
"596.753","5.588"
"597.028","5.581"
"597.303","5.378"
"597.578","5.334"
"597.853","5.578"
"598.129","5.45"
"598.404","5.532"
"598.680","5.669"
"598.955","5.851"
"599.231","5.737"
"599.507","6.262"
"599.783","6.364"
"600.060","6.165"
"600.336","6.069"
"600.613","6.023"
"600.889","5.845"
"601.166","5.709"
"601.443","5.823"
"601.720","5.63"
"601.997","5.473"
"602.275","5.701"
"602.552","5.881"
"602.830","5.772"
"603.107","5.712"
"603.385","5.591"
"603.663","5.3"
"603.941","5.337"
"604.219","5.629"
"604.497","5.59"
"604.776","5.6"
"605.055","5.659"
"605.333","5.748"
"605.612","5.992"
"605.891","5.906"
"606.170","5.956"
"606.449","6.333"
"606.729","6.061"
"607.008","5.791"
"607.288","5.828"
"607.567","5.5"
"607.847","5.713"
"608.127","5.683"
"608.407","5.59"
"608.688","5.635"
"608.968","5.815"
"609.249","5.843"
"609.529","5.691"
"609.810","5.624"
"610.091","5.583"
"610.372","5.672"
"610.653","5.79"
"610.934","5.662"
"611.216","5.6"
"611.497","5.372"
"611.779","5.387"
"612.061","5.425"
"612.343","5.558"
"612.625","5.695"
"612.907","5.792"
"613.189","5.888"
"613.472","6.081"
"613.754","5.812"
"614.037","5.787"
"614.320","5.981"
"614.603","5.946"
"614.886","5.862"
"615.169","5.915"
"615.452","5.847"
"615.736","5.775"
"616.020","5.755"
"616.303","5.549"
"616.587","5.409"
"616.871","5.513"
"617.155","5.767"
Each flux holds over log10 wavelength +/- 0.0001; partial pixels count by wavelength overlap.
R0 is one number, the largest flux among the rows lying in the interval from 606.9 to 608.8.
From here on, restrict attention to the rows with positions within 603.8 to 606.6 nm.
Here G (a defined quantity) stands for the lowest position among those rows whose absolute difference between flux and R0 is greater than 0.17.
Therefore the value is 603.941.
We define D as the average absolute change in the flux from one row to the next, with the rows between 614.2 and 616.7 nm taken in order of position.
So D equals 0.08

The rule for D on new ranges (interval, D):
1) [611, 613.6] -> 0.12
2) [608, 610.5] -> 0.09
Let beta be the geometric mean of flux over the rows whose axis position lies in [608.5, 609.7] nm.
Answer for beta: 5.75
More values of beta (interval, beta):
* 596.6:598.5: 5.49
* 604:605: 5.61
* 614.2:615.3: 5.93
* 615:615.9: 5.85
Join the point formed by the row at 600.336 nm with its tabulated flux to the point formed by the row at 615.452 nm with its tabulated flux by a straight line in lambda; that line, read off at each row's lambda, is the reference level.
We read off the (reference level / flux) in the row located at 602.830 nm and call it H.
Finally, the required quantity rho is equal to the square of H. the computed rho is 1.09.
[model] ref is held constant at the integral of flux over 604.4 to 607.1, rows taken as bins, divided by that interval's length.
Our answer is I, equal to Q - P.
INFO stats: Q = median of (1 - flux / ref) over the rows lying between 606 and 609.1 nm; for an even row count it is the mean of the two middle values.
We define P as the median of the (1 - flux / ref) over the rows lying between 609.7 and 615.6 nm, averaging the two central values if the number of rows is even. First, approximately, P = 0.014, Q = 0.013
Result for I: 0.00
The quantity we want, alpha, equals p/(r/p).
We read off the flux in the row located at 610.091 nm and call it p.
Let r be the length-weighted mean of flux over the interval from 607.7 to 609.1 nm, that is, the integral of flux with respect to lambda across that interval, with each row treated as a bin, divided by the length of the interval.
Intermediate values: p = 5.583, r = 5.68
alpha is 5.5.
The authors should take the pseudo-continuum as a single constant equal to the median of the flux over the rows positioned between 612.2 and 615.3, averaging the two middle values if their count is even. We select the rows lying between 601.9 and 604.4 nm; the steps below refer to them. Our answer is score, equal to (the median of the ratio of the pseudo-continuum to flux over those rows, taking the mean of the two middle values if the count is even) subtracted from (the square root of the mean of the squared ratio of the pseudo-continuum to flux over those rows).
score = 0.007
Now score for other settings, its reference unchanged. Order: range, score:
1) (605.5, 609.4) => 0.000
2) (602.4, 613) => -0.001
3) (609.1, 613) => 0.005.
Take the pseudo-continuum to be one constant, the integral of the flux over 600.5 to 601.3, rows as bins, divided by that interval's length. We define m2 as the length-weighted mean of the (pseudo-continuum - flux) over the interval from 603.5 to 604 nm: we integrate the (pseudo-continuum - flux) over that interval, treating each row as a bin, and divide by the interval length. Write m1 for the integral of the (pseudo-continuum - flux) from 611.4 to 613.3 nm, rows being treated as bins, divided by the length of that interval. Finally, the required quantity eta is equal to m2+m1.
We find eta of 0.8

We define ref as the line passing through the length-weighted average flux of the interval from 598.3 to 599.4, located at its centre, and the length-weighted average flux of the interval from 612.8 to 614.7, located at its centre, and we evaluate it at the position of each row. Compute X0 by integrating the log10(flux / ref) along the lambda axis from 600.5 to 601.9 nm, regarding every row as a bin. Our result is 0.004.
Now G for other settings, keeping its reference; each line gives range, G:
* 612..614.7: 612.061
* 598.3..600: 598.404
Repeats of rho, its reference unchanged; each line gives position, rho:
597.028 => 1.20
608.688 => 1.11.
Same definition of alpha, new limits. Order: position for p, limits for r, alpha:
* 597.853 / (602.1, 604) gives 5.5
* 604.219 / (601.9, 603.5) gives 5.6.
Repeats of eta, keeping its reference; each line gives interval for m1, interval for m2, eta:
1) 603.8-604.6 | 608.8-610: 0.5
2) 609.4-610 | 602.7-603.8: 0.5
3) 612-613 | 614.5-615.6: 0.2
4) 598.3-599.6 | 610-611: 0.2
